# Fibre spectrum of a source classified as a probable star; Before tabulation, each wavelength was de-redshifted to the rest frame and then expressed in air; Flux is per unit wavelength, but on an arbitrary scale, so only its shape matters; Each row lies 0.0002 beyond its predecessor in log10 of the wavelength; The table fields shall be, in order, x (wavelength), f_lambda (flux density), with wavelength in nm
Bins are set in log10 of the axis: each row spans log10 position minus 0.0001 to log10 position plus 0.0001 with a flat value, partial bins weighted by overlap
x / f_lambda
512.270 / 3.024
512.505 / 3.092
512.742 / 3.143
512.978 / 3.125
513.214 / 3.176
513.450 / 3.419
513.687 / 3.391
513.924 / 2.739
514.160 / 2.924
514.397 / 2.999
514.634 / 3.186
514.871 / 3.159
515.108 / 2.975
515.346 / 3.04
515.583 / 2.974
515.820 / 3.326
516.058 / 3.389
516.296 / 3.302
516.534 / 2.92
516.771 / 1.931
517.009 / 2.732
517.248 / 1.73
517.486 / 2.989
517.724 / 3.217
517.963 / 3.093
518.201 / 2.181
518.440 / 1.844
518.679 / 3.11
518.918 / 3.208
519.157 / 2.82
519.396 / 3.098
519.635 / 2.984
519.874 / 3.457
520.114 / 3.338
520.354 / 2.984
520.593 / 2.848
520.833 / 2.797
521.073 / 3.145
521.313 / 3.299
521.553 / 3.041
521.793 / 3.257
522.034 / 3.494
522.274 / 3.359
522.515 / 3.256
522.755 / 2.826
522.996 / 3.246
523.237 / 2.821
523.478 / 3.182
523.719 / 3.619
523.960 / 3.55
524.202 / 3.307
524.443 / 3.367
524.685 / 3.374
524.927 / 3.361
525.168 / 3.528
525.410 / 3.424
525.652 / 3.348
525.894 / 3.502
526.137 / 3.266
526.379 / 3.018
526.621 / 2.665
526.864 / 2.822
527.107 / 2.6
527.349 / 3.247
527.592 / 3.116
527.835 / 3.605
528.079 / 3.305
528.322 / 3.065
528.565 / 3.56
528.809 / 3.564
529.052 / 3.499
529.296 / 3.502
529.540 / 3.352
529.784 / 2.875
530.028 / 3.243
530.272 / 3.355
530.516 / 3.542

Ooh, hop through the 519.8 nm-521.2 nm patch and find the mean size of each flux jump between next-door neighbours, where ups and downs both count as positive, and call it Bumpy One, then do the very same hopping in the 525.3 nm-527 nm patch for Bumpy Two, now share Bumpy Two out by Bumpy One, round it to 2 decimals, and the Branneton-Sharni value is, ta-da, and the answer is 1.01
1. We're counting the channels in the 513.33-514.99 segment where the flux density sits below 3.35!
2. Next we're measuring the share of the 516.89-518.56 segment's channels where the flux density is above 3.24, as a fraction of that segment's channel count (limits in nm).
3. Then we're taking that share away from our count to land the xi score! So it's 5.0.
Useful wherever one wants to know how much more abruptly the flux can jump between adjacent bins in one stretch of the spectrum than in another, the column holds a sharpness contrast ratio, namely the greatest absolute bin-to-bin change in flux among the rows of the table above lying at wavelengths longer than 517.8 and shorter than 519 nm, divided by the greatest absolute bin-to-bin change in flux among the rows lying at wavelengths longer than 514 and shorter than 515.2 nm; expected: 6.8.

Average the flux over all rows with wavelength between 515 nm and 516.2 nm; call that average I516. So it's 3.14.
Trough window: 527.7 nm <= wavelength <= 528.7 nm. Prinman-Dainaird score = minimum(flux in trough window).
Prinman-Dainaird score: 3.065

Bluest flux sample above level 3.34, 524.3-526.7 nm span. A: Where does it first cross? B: 524.443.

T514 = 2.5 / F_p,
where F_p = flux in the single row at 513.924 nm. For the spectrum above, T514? 0.913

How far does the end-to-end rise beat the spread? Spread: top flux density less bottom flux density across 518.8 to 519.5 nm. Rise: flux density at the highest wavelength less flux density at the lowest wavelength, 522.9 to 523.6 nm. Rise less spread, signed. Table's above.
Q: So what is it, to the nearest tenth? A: -0.5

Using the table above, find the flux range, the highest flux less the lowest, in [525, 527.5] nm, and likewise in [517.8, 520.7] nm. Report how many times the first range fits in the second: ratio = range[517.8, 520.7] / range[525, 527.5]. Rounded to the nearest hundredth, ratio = 1.74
